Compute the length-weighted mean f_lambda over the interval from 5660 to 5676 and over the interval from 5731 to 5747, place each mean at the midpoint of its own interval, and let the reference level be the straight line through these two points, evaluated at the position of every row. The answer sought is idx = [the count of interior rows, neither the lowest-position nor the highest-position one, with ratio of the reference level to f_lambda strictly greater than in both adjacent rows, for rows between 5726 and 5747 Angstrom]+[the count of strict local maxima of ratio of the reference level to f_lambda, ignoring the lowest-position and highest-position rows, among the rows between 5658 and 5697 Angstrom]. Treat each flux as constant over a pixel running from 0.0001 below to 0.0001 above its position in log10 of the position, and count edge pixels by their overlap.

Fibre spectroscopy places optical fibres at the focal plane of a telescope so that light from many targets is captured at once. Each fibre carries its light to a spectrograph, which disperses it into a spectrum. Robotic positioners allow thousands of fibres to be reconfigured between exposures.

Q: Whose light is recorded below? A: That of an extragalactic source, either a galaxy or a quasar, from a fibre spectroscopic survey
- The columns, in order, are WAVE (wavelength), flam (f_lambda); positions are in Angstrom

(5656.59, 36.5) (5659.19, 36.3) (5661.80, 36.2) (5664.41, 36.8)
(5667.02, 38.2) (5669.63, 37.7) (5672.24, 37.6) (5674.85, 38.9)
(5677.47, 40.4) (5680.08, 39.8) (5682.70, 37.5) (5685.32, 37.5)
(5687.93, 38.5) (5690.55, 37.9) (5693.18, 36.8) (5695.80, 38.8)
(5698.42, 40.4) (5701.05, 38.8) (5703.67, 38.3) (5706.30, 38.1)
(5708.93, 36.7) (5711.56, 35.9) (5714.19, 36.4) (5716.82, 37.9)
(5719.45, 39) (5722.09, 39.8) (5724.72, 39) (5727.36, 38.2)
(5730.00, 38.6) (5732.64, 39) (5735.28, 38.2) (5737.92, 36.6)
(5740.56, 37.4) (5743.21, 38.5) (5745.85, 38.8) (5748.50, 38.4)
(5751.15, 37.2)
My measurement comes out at 5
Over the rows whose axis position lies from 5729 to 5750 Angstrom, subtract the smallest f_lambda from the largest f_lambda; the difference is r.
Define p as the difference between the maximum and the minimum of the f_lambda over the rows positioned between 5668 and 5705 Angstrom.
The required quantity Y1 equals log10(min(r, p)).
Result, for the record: 0.38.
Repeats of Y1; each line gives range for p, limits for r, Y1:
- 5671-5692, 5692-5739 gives 0.46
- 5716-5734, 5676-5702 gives 0.28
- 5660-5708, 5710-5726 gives 0.59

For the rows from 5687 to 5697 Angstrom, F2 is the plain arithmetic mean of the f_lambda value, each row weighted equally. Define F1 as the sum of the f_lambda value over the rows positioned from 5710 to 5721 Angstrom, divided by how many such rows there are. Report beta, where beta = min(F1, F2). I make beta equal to 37.3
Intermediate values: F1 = 37.3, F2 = 38.0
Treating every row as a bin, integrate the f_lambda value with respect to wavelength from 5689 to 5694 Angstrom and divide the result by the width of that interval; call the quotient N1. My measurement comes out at 37.4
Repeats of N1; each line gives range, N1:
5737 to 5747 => 37.9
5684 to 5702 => 38.4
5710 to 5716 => 36.3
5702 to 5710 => 37.8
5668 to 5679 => 38.7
